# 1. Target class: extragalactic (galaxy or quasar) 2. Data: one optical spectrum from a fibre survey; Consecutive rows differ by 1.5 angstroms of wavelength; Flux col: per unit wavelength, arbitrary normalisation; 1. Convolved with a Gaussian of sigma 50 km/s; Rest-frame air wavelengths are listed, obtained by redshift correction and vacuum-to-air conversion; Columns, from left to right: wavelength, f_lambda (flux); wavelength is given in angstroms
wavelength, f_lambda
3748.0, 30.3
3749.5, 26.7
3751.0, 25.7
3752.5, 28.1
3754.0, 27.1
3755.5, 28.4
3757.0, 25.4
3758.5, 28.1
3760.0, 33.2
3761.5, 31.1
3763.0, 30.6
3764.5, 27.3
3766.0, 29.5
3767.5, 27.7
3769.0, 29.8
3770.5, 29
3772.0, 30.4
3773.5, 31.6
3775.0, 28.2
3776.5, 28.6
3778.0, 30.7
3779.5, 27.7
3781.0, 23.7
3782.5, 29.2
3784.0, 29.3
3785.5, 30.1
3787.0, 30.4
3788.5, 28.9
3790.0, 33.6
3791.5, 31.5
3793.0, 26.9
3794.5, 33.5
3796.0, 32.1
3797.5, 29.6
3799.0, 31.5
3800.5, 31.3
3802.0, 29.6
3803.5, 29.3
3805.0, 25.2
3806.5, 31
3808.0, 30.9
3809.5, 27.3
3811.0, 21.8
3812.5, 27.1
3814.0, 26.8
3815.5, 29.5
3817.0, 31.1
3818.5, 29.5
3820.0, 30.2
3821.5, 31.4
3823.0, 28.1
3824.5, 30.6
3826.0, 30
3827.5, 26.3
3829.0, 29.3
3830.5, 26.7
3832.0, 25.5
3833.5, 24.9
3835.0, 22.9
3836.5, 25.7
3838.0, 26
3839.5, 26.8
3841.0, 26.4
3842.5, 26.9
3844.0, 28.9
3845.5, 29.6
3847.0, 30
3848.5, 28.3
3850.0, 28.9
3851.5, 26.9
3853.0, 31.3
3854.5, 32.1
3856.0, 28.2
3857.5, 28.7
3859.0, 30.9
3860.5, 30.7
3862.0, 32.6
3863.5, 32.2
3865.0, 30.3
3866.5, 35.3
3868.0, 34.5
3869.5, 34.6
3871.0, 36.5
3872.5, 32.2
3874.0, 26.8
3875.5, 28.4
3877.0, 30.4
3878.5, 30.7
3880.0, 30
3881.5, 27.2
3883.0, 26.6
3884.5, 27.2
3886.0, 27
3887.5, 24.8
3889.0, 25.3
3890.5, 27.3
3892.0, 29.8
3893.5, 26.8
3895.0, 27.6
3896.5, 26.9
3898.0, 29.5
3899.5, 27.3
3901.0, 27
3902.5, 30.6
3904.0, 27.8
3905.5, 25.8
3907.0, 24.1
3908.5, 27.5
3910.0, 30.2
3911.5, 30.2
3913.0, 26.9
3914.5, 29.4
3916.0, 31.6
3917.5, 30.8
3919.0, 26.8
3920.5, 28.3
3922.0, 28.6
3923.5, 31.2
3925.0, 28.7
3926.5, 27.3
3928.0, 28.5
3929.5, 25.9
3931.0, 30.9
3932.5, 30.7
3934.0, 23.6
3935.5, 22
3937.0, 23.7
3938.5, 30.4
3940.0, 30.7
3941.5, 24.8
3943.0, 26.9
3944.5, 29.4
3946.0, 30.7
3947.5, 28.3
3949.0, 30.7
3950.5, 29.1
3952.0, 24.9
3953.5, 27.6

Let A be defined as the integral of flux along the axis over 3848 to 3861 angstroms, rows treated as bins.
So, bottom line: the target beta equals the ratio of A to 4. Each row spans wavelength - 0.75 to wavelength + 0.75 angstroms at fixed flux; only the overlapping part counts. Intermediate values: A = 384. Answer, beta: 96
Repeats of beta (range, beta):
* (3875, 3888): 91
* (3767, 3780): 95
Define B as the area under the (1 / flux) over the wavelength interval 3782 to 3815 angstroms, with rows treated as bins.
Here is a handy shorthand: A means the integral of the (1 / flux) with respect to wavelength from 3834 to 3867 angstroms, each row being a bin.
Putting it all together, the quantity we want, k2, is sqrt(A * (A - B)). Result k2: 0.13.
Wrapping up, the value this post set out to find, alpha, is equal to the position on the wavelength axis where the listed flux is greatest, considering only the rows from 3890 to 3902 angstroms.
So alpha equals 3892.0 angstroms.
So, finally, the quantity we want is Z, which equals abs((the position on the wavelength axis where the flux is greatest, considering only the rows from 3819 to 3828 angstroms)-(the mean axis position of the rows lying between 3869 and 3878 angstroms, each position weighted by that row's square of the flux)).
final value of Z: 51.3 angstroms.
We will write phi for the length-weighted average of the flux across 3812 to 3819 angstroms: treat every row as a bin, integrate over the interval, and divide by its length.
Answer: 28.8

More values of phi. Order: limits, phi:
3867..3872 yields 35.1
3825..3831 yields 28.2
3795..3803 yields 30.9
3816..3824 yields 30.1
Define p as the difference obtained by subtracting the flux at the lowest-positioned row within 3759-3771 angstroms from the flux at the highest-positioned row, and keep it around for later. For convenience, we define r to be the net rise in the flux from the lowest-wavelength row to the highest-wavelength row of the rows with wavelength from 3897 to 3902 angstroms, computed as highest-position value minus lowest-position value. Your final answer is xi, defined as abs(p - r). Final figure 2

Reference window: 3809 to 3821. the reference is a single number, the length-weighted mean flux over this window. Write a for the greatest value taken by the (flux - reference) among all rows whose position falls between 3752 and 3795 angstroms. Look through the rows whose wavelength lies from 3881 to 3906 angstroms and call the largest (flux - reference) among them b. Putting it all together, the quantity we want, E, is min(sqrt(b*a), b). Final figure 2.6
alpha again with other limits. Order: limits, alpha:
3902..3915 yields 3902.5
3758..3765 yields 3760.0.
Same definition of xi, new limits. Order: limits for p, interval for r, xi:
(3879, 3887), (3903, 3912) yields 5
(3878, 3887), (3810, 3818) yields 13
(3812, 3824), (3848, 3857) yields 1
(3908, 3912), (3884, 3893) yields 0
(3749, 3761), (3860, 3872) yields 1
